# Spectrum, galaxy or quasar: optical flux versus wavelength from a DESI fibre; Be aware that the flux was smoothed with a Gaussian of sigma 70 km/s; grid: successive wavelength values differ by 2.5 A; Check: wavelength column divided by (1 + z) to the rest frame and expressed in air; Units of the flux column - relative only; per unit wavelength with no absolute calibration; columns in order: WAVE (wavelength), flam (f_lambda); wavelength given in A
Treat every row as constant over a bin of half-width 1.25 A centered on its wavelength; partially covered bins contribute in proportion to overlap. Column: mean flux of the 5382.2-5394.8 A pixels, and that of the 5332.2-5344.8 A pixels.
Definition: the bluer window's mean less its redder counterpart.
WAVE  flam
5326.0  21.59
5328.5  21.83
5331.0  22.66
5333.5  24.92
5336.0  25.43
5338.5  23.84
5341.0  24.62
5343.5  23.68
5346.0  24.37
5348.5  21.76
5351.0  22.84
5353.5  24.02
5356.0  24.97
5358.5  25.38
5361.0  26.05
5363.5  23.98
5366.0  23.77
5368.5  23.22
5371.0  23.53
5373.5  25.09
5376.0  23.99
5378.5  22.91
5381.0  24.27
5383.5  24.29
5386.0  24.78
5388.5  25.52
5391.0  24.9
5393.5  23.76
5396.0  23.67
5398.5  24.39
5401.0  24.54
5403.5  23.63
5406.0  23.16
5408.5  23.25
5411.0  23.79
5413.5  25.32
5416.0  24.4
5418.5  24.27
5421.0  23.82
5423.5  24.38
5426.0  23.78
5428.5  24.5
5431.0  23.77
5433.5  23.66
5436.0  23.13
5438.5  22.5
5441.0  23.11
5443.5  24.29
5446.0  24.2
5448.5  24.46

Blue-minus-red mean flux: -0.15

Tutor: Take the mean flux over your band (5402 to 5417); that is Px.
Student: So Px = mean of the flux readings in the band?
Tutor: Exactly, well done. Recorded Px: 23.9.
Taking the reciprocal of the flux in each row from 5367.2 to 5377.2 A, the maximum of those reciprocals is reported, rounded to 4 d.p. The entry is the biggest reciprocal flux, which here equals 0.0431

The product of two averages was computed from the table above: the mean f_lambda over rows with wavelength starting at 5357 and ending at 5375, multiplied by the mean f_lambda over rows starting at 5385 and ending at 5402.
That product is 599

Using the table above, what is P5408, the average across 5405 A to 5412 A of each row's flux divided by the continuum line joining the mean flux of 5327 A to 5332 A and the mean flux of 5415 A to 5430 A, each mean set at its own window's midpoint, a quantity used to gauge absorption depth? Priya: 0.98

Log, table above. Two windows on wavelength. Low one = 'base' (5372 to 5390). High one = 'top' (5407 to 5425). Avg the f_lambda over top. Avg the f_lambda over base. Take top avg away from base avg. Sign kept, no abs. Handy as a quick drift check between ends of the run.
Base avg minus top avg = 0.2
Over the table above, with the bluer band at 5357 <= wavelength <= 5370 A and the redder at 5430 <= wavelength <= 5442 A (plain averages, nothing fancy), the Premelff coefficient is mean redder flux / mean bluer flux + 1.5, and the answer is 2.45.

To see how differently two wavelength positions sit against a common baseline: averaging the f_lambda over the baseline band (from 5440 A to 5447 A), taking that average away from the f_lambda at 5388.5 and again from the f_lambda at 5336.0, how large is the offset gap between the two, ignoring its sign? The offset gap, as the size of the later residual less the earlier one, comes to 0.09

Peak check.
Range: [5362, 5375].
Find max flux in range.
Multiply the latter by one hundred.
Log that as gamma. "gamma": 2509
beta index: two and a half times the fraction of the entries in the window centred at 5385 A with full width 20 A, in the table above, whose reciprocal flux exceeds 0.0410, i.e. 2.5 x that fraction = 1.56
